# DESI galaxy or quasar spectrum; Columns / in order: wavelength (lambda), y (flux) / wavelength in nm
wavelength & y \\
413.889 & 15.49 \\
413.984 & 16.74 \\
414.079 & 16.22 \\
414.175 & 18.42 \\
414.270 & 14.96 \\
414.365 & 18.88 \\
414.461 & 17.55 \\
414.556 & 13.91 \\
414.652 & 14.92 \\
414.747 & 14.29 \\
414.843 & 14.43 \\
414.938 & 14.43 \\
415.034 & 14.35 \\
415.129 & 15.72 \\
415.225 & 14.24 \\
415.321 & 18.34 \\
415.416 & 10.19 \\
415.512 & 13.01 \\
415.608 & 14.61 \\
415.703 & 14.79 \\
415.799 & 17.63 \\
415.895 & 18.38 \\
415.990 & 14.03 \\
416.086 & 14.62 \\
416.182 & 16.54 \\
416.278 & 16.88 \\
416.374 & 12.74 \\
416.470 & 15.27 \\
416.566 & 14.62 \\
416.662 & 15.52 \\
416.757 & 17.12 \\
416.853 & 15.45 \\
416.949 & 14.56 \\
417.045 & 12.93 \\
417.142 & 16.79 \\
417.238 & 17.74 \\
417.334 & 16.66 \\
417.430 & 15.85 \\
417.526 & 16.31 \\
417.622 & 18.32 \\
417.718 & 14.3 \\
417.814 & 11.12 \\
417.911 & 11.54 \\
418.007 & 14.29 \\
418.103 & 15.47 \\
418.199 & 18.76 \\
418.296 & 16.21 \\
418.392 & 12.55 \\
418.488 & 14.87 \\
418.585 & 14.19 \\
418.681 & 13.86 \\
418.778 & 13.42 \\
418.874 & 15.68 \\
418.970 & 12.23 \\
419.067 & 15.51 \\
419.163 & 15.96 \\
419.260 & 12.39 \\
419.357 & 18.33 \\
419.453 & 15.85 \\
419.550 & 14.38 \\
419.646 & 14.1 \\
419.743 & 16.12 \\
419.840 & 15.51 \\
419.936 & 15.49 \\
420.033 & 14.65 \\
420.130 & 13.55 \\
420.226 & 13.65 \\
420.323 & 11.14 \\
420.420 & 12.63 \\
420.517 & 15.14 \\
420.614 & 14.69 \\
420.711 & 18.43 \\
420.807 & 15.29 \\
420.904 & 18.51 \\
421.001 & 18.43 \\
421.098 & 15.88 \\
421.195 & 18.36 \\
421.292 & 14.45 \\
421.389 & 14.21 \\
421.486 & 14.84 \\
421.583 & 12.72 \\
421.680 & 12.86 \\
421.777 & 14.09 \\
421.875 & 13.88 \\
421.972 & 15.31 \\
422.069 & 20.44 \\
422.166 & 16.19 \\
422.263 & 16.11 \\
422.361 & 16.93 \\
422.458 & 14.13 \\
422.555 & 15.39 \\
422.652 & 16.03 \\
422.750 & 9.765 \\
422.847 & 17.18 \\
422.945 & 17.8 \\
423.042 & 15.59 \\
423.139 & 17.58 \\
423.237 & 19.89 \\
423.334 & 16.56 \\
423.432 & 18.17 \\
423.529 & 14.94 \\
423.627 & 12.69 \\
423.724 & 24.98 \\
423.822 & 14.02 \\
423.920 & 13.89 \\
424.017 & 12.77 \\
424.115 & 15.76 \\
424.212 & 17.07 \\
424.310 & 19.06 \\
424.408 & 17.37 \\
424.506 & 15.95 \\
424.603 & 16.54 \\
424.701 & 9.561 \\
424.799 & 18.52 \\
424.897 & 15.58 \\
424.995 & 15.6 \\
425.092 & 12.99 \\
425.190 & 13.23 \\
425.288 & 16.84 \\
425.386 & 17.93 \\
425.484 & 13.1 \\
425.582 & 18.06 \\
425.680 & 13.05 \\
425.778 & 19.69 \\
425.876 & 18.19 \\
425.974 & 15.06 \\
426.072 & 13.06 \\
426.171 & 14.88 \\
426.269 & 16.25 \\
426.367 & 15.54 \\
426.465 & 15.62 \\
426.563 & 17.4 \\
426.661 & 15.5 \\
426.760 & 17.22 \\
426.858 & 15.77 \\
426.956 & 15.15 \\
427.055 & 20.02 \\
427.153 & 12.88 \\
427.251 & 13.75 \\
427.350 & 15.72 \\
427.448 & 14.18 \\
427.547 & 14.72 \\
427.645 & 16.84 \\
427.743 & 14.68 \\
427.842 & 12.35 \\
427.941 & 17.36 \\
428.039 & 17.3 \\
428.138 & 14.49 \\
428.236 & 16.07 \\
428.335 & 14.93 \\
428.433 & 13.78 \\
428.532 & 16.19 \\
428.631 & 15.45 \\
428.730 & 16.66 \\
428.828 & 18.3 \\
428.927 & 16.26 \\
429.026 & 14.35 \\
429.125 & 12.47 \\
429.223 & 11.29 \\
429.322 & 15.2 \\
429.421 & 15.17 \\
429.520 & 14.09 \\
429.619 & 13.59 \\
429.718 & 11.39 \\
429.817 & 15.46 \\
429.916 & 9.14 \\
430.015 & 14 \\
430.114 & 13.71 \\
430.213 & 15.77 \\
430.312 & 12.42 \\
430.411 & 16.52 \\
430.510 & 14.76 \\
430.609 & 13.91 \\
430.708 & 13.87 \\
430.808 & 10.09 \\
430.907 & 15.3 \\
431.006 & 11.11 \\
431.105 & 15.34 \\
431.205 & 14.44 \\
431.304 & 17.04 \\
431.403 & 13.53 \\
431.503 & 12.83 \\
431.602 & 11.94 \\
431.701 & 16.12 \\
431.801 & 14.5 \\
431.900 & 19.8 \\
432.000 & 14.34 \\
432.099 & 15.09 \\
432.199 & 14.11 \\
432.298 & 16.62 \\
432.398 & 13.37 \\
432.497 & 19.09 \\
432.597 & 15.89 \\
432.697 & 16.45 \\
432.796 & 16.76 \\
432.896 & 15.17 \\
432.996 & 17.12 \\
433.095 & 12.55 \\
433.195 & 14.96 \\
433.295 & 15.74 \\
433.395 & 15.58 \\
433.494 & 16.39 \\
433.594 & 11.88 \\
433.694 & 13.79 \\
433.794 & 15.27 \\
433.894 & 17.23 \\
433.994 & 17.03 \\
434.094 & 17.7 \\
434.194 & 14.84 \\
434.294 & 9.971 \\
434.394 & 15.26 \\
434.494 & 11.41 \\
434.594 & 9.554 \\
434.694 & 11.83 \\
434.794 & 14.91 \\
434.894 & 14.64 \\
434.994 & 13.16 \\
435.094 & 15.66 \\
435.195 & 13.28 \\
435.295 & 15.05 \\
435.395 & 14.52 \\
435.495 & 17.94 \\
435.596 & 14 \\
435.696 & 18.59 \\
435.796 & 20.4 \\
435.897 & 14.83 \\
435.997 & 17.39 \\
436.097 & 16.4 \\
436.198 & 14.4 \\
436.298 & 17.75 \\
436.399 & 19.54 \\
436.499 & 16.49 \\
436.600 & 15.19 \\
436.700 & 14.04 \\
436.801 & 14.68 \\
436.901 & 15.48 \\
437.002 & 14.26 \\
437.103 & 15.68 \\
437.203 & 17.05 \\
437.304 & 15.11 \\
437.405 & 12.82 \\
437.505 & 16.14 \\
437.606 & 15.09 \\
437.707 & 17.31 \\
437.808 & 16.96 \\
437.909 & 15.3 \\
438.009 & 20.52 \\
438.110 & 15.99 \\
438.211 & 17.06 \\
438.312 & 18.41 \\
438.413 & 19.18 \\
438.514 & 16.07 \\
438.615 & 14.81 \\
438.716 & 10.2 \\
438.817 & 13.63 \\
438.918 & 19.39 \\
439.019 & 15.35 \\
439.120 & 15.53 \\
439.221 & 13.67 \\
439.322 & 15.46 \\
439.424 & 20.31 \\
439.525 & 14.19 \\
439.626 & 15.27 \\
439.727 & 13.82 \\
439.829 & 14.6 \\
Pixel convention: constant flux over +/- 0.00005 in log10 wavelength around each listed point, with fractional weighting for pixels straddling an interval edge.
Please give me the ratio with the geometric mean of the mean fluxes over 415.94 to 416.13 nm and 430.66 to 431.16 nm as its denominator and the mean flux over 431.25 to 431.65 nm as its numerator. 1.01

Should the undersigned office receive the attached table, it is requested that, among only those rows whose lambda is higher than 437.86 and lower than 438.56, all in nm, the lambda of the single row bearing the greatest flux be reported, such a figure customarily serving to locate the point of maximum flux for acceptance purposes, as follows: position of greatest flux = 438.009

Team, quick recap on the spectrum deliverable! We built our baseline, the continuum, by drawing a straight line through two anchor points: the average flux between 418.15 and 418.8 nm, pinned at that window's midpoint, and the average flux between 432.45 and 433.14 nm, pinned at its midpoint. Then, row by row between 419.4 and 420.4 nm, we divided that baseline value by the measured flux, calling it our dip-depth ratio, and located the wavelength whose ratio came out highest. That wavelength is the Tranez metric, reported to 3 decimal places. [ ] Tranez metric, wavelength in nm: 420.323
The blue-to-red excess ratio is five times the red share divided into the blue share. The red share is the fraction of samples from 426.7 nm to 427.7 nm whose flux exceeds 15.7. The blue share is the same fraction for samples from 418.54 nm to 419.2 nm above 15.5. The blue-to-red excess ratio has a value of 4.3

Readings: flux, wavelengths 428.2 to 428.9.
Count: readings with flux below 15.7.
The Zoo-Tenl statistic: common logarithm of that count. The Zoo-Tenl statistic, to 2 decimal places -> 0.48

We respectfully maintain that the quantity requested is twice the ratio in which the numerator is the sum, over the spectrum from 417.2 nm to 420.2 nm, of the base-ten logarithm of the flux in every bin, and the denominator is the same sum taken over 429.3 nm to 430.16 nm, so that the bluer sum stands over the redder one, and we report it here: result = 7.2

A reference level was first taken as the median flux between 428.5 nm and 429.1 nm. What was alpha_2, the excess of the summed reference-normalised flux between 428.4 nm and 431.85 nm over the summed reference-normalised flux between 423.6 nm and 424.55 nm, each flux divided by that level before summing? 20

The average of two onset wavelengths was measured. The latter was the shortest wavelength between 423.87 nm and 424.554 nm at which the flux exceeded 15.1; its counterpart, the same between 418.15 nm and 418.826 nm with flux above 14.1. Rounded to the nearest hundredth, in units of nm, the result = 421.16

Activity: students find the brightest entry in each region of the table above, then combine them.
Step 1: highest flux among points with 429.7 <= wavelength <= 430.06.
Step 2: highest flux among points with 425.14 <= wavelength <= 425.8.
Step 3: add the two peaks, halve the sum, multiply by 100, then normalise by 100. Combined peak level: 17.6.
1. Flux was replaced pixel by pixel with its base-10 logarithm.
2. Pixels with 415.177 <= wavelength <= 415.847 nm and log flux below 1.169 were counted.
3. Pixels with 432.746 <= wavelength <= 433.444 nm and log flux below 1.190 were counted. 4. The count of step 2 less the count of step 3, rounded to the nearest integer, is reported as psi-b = 1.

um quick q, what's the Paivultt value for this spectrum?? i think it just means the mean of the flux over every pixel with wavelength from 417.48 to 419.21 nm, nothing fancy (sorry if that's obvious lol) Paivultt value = 14.7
